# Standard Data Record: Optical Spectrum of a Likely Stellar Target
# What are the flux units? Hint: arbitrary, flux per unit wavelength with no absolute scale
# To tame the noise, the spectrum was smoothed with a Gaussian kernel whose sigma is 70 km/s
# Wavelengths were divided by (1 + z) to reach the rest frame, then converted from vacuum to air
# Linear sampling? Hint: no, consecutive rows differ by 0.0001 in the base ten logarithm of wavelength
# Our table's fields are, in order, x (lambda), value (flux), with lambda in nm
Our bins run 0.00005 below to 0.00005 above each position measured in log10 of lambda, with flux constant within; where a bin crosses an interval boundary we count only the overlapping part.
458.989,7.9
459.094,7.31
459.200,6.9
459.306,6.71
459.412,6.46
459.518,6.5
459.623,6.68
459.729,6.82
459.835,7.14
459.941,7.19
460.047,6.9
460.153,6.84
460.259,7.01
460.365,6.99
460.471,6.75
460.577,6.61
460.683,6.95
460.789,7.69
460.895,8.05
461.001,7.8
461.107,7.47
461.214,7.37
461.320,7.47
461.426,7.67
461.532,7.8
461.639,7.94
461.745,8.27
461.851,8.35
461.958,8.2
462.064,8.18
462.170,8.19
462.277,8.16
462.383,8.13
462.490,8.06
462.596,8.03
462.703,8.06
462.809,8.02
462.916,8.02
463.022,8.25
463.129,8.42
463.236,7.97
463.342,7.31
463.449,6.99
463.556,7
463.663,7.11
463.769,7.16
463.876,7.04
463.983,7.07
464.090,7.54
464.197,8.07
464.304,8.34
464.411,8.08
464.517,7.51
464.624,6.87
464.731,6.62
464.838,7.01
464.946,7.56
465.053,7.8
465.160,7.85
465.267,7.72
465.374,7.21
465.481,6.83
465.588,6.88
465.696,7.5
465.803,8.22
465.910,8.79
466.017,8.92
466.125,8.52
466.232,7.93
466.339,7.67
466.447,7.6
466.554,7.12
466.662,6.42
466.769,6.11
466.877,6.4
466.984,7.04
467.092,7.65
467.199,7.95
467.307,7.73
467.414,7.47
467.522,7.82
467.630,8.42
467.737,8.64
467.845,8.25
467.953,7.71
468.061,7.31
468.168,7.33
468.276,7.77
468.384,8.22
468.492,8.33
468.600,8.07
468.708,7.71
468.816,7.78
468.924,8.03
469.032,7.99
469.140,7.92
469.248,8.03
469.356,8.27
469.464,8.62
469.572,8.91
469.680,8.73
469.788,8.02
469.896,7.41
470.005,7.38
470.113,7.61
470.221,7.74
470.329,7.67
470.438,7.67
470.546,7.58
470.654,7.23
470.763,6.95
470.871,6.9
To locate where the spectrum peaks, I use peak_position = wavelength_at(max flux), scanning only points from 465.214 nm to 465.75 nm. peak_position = 465.267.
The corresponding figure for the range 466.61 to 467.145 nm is 467.092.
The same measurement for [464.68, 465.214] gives 465.160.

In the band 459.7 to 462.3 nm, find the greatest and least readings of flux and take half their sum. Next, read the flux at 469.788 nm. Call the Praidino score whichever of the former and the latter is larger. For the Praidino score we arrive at 8.02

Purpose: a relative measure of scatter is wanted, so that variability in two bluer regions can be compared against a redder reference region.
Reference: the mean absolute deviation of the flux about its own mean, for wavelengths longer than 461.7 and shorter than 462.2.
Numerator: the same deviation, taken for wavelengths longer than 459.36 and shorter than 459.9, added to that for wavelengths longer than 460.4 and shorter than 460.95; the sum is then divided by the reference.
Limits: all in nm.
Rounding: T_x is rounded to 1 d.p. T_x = 12.8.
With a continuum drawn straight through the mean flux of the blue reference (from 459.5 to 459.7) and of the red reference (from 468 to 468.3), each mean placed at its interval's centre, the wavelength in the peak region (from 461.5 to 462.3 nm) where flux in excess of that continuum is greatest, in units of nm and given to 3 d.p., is 461.851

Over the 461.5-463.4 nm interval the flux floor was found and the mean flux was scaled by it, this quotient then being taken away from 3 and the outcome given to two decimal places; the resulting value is 1.90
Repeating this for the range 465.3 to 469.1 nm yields 1.74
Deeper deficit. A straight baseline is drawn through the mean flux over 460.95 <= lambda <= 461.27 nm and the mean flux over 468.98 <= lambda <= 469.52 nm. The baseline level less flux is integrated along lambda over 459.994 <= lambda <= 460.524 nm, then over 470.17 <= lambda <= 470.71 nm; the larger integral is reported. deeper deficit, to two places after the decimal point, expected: 0.37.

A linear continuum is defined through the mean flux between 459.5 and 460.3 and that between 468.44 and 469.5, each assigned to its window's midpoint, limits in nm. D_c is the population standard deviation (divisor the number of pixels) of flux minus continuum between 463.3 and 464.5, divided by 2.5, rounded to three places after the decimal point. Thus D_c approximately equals 0.178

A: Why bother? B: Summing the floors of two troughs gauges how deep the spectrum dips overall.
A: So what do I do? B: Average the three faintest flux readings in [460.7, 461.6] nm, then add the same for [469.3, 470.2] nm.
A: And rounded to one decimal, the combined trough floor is 14.9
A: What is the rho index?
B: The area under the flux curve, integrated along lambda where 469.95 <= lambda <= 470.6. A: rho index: 4.9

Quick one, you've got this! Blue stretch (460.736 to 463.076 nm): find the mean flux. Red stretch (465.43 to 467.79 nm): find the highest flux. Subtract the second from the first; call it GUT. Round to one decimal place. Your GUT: -1.0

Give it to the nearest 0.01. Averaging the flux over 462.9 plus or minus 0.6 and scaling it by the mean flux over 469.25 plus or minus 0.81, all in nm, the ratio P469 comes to 0.98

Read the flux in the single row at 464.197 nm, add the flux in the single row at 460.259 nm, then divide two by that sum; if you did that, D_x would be 0.133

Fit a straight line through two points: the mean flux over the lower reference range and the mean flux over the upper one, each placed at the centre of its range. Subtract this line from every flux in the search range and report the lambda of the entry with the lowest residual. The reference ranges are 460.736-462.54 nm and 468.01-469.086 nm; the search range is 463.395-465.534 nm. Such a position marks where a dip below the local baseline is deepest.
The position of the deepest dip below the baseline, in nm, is 464.731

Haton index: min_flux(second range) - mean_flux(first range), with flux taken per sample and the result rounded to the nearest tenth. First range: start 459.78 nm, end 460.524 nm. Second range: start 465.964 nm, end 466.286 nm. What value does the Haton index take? 1.0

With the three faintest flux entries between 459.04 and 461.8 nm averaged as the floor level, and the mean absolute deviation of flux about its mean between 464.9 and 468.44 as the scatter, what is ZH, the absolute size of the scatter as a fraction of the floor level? 0.077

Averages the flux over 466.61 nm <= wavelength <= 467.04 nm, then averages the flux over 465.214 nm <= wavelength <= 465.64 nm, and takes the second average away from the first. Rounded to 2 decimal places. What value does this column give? -0.67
